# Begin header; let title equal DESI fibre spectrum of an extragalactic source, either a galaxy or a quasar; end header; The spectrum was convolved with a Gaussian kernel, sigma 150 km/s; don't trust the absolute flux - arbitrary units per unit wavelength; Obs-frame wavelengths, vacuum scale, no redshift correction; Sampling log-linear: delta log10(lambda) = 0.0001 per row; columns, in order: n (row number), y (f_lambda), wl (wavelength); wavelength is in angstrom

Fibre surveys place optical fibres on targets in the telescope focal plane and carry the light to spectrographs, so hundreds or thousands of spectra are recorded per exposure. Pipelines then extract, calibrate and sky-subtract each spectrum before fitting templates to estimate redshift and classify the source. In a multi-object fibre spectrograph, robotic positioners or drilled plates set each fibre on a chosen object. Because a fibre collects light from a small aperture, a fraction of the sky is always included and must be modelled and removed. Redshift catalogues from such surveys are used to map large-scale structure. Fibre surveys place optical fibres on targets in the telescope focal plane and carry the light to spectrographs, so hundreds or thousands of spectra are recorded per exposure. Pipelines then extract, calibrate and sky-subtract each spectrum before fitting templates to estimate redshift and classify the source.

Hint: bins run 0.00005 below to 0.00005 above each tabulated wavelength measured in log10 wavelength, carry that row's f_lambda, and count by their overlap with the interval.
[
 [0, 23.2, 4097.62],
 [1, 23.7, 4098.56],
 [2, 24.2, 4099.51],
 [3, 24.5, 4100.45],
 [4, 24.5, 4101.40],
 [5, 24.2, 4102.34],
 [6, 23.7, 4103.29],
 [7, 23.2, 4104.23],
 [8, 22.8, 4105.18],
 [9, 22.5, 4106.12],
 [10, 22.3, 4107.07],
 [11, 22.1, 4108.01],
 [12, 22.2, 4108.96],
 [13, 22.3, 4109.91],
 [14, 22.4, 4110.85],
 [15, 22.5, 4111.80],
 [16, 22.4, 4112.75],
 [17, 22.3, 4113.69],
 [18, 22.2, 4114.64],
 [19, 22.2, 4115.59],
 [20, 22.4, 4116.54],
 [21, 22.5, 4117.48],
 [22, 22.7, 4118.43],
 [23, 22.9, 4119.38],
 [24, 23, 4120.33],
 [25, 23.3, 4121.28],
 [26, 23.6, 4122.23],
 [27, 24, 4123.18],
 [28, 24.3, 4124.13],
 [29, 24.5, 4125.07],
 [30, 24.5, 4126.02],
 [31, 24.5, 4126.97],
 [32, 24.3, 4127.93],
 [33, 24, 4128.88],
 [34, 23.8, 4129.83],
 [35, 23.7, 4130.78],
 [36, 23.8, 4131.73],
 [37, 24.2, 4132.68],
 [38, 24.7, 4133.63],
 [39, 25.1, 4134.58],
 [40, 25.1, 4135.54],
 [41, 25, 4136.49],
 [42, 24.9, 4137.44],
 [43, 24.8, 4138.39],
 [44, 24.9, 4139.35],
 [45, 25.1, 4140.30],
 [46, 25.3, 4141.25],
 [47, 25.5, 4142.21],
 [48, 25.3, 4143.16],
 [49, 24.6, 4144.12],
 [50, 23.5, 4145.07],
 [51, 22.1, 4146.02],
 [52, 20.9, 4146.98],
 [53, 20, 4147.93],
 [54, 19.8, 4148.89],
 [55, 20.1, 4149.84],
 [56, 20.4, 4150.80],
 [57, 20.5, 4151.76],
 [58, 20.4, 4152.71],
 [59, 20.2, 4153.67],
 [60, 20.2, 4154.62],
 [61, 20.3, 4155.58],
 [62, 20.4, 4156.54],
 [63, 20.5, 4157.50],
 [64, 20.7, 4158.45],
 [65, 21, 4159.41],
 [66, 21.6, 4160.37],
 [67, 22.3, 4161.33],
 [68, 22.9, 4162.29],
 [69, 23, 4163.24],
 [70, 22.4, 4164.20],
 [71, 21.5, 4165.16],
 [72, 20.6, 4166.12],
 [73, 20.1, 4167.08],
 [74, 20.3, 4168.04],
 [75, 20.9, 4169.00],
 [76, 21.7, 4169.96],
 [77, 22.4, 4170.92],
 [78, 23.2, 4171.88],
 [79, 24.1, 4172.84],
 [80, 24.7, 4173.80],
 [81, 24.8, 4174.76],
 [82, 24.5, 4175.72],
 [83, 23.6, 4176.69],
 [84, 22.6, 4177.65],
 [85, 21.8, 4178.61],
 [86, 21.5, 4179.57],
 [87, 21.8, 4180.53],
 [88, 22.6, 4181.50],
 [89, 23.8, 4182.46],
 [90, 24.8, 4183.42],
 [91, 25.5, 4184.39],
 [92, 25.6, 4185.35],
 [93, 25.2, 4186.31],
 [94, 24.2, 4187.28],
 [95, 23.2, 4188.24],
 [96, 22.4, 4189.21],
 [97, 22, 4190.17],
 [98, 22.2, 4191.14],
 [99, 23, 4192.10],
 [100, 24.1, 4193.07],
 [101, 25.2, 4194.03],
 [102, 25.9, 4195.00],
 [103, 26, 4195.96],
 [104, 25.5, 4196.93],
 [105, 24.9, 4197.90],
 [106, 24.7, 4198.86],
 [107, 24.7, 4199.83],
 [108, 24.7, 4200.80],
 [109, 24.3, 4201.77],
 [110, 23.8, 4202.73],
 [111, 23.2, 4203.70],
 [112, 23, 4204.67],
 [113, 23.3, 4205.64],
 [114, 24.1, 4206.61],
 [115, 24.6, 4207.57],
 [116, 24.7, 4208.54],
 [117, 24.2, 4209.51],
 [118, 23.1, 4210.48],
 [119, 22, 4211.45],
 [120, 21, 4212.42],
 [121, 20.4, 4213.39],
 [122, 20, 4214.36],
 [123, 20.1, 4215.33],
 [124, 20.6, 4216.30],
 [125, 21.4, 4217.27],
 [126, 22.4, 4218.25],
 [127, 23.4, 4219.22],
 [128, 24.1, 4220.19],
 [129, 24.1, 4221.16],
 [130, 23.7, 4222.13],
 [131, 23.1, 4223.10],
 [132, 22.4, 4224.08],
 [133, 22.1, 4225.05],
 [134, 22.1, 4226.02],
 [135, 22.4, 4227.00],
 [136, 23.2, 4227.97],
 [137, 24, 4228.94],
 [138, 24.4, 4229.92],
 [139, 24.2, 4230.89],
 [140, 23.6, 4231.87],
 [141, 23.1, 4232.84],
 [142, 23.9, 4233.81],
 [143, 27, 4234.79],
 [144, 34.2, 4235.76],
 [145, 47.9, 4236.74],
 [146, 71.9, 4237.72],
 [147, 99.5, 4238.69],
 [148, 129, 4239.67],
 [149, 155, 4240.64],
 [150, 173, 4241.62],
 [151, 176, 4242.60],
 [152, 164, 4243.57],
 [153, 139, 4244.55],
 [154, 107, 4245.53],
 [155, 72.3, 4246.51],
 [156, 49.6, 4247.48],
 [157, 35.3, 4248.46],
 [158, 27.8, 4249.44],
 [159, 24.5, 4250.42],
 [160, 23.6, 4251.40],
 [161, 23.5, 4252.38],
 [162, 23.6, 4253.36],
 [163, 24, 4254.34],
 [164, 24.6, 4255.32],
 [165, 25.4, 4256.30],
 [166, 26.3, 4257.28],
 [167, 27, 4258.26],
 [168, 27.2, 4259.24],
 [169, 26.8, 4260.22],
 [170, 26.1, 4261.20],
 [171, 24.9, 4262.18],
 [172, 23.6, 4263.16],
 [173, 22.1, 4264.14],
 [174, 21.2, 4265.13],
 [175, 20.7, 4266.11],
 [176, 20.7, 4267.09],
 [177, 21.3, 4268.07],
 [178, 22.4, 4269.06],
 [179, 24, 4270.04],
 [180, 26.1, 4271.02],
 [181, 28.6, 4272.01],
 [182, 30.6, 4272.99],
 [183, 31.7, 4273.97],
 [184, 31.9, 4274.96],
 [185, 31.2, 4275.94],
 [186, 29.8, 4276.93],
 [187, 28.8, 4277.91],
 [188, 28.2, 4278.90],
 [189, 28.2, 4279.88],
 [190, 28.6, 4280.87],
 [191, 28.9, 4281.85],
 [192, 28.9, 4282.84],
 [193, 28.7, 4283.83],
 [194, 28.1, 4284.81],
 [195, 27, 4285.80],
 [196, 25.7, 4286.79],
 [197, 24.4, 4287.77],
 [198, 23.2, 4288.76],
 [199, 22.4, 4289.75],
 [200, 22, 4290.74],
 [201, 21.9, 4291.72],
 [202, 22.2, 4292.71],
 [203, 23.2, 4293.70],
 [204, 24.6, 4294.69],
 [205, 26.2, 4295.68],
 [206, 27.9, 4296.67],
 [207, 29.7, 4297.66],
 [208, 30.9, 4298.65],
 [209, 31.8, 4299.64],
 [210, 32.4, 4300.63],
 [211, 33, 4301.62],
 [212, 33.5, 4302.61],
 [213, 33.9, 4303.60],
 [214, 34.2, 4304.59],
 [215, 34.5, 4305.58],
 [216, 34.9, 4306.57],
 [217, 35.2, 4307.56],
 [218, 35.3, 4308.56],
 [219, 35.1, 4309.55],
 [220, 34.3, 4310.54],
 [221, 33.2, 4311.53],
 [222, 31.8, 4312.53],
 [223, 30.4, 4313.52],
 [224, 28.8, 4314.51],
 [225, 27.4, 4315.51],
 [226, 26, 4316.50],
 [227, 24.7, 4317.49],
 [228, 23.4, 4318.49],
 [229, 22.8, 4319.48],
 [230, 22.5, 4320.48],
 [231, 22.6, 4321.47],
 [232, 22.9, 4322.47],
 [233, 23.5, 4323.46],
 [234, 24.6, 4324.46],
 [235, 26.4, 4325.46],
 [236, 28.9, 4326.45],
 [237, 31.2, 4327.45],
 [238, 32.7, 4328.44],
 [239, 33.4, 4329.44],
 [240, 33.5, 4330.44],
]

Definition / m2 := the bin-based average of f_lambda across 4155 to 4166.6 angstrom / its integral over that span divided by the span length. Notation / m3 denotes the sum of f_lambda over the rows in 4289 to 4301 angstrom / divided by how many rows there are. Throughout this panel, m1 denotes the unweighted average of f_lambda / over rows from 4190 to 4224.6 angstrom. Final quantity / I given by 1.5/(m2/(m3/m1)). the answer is 0.079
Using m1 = 23.3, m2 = 21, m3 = 26.3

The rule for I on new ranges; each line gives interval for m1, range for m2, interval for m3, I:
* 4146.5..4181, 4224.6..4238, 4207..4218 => 0.053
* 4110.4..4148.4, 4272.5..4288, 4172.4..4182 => 0.051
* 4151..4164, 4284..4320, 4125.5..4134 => 0.060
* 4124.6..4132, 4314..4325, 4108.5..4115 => 0.057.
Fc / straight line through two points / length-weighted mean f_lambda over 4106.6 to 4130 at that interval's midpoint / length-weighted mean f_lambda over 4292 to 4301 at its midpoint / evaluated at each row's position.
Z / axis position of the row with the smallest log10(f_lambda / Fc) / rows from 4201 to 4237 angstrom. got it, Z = 4214.36 angstrom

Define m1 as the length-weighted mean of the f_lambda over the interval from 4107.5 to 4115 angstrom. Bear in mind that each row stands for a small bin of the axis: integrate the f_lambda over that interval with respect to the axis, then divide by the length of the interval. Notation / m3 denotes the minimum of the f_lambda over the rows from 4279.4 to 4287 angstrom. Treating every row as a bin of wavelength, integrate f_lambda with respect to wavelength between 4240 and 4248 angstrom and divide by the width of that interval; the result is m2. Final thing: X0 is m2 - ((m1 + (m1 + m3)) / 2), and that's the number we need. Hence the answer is 94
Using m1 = 22.3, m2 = 129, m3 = 25.7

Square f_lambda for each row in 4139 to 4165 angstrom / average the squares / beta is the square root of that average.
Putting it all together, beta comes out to 22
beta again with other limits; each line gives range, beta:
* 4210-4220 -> 21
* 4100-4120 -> 23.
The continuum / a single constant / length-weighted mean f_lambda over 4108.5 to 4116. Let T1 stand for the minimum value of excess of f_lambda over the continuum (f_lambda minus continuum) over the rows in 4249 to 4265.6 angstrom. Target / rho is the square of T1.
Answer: 1.2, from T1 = -1.1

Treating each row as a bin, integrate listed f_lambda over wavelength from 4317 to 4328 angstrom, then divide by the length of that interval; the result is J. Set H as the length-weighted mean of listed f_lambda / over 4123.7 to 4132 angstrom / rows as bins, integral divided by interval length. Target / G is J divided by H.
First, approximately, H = 24.2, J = 24.9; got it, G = 1.03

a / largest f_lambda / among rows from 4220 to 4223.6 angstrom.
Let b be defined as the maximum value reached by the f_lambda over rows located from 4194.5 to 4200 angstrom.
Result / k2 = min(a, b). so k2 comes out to 24.1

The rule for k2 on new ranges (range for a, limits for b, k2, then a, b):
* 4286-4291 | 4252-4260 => 25.7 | 25.7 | 27.2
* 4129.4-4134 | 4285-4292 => 24.7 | 24.7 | 27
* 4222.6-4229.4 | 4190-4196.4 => 24.0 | 24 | 26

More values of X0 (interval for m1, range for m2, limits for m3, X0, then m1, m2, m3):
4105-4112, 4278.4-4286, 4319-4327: -5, 22.4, 28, 22.5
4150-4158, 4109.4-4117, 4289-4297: -9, 20.4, 22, 21.9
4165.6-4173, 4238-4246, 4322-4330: 108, 21.6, 141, 22.9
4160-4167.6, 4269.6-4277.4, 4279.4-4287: -5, 21.8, 29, 25.7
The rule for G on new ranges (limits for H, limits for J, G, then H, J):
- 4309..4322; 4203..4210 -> 0.85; 27.9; 23.9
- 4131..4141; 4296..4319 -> 1.27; 24.8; 31.4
